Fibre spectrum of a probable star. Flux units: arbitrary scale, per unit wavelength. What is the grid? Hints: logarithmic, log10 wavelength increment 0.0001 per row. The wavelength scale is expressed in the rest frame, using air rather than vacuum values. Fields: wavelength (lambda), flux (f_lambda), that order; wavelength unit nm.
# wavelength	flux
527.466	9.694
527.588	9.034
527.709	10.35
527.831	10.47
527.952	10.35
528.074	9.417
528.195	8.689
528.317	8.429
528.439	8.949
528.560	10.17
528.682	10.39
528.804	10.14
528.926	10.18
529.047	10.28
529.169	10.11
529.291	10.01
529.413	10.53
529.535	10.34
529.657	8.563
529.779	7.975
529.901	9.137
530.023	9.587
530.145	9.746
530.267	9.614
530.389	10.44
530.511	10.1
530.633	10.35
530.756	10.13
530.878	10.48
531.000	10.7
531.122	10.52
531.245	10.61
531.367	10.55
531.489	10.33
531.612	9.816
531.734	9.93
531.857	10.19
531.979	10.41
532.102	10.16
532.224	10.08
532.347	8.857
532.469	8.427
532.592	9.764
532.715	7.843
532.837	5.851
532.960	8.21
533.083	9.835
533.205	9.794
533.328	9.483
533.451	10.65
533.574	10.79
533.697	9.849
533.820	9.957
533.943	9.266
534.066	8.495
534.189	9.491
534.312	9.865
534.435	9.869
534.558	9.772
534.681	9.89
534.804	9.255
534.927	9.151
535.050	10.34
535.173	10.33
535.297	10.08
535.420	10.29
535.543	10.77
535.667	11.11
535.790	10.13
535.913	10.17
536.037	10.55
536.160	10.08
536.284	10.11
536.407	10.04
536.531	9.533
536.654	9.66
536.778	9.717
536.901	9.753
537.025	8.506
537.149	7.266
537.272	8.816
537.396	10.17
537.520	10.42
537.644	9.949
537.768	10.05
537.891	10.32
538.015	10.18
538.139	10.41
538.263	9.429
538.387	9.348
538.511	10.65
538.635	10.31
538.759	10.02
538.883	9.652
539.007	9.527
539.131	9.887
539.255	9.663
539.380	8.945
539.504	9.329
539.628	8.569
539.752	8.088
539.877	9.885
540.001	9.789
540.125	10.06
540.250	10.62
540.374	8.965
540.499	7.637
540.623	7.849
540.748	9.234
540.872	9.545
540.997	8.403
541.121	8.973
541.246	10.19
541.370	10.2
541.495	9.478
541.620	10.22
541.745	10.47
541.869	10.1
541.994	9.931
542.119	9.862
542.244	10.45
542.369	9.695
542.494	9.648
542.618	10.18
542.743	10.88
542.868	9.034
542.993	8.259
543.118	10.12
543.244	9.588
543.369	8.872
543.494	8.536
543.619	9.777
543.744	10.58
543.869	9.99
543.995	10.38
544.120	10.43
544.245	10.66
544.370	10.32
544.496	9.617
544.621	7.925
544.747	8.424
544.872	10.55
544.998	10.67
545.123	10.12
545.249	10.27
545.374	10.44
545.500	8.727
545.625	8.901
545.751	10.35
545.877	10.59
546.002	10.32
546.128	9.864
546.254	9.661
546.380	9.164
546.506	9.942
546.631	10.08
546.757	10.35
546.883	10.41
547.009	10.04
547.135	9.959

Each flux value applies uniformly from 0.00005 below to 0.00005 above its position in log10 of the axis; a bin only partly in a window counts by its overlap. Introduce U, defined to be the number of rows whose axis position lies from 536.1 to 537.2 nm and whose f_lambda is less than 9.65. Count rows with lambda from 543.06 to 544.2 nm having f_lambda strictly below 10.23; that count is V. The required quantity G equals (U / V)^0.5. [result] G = 0.71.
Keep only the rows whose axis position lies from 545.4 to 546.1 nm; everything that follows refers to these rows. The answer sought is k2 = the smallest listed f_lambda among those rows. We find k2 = 8.727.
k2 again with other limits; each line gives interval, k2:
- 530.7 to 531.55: 10.13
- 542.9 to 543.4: 8.259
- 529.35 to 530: 7.975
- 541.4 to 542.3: 9.478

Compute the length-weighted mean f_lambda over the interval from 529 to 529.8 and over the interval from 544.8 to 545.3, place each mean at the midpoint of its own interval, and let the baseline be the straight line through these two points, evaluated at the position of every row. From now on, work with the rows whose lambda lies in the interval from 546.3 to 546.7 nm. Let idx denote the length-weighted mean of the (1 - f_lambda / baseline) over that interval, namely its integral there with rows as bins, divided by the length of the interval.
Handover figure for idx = 0.066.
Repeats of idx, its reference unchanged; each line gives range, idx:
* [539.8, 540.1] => 0.038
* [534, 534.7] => 0.041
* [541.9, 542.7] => 0.026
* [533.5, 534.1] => 0.018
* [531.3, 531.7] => -0.039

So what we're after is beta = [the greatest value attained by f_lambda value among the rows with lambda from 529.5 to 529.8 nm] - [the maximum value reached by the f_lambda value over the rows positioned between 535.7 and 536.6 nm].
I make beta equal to -0.2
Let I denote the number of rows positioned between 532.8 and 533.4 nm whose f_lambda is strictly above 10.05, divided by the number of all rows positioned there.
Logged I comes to 0.0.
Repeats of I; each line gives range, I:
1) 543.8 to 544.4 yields 0.8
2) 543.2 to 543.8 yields 0.2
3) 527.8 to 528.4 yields 0.4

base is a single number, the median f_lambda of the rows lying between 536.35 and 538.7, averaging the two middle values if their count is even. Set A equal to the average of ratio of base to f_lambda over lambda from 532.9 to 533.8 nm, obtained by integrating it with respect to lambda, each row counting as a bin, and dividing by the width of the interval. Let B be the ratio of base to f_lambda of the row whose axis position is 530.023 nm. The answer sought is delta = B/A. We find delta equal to 1.02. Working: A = 1.02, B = 1.04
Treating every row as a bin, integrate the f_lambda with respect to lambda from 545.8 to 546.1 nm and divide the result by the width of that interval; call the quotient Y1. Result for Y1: 10.4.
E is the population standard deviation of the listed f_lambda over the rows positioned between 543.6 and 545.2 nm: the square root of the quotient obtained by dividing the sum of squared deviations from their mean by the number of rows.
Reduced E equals 0.83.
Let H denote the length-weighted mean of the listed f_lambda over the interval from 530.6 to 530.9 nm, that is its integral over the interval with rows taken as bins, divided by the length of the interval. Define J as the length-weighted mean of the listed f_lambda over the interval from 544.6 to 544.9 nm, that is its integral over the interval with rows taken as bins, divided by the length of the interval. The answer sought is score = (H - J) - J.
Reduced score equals -7.6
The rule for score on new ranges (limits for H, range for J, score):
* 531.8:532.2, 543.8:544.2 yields -10.3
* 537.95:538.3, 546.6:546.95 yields -10.5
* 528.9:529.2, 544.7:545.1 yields -9.7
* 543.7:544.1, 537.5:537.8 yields -9.9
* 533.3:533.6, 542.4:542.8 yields -10.1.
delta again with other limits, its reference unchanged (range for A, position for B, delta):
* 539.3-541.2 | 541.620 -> 0.88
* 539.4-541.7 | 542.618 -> 0.90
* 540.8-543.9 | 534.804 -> 1.04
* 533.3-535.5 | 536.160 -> 0.97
